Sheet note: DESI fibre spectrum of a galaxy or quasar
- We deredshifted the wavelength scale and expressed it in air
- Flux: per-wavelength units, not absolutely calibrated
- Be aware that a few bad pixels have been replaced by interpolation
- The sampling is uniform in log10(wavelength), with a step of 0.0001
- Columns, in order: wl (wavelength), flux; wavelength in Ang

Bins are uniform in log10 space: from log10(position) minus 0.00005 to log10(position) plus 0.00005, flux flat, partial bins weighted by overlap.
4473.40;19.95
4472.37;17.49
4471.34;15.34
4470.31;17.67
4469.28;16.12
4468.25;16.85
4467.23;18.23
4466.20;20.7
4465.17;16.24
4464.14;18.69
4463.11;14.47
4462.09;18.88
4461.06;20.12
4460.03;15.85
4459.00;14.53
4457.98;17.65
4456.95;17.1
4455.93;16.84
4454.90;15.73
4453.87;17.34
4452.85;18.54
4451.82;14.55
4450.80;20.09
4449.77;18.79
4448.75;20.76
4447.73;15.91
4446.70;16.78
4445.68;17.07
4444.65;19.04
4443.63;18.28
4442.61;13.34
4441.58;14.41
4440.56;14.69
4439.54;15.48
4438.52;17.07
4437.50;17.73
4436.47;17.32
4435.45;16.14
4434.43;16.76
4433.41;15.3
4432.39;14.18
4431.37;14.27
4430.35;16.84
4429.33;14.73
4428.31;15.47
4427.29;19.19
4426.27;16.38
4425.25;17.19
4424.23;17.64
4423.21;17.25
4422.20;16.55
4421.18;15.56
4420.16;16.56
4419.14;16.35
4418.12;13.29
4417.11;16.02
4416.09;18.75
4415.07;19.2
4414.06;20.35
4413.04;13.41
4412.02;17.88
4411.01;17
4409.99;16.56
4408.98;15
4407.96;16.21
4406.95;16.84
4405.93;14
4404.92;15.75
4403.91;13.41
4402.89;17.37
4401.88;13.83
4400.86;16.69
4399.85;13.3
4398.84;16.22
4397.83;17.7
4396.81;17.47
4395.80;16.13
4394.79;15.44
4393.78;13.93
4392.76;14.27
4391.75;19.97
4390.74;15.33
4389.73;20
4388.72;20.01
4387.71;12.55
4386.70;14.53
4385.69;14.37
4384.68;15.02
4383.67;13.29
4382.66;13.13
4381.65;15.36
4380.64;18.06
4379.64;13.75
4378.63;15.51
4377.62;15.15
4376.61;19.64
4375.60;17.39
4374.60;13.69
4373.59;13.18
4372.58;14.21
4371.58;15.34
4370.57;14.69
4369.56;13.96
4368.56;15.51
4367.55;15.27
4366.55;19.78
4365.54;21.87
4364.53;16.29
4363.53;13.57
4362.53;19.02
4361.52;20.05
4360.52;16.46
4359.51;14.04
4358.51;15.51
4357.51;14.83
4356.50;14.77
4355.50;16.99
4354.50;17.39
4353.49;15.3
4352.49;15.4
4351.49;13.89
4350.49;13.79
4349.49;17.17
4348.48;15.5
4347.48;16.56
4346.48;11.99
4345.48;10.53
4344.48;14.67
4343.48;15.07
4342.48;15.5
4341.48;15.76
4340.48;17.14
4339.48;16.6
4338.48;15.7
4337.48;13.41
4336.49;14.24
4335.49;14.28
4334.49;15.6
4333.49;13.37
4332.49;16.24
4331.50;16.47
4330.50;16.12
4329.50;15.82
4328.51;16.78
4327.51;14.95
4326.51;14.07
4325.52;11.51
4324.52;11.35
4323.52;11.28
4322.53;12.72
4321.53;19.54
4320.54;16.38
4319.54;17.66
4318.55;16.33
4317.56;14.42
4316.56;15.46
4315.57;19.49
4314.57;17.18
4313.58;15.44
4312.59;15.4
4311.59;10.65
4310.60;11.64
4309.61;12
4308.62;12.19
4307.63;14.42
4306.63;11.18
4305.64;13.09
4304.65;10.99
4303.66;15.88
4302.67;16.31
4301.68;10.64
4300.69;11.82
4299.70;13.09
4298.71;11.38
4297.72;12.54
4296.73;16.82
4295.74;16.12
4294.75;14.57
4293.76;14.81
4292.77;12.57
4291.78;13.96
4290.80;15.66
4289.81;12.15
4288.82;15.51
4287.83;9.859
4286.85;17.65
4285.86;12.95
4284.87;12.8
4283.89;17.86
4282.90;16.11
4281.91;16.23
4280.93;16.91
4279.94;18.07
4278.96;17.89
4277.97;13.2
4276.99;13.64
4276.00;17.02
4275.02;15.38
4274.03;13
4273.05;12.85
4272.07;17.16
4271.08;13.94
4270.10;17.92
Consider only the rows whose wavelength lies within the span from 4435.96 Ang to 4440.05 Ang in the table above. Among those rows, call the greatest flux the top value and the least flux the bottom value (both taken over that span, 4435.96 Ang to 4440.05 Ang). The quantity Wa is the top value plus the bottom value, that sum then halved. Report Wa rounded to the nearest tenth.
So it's 16.6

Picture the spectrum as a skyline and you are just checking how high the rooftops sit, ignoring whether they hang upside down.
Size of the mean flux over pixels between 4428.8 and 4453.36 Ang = 16.6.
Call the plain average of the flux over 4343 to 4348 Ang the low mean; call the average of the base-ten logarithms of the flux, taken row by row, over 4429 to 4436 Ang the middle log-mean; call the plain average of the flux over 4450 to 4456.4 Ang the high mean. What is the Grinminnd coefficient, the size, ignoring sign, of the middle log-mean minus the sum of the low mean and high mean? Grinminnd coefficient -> 29.8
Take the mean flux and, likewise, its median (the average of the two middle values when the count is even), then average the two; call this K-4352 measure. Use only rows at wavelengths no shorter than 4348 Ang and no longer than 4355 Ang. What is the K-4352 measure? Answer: 15.4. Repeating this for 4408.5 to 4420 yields 16.6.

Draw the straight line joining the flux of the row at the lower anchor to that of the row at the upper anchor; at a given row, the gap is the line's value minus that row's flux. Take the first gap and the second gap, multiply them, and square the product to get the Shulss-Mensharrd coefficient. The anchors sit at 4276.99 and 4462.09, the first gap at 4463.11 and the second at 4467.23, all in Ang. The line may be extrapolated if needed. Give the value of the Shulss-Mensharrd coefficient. 12.5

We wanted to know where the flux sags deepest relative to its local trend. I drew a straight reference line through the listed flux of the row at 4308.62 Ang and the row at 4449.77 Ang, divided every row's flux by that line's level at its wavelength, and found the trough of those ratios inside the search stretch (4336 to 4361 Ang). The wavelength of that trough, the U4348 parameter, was 4345.48 Ang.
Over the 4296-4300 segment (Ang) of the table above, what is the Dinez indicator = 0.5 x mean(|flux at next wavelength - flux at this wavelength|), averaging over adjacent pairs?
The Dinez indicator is 1.2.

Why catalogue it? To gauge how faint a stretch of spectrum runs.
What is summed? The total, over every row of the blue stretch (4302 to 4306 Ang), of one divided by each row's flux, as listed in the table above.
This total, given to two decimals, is 0.29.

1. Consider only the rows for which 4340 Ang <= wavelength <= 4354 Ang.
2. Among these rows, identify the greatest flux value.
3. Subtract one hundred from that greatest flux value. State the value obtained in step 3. -83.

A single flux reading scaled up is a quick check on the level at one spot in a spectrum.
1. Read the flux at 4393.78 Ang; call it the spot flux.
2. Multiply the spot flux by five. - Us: 70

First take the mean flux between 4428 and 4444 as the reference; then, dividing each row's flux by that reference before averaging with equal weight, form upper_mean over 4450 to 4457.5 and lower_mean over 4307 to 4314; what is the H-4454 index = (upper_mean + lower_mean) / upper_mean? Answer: 1.76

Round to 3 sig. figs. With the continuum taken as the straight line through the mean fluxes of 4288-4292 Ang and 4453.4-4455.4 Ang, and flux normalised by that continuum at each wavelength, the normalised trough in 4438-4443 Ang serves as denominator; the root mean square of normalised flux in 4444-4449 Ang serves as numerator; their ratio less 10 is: -8.66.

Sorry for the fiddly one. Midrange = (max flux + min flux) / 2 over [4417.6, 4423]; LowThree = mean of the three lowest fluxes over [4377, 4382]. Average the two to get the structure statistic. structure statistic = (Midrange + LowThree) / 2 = 14.8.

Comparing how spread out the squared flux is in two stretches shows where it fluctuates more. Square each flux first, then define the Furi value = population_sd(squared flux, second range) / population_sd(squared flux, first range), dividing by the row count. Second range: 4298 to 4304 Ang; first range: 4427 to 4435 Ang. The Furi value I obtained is 1.1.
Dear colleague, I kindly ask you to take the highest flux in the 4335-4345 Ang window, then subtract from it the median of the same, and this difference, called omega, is 1.9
